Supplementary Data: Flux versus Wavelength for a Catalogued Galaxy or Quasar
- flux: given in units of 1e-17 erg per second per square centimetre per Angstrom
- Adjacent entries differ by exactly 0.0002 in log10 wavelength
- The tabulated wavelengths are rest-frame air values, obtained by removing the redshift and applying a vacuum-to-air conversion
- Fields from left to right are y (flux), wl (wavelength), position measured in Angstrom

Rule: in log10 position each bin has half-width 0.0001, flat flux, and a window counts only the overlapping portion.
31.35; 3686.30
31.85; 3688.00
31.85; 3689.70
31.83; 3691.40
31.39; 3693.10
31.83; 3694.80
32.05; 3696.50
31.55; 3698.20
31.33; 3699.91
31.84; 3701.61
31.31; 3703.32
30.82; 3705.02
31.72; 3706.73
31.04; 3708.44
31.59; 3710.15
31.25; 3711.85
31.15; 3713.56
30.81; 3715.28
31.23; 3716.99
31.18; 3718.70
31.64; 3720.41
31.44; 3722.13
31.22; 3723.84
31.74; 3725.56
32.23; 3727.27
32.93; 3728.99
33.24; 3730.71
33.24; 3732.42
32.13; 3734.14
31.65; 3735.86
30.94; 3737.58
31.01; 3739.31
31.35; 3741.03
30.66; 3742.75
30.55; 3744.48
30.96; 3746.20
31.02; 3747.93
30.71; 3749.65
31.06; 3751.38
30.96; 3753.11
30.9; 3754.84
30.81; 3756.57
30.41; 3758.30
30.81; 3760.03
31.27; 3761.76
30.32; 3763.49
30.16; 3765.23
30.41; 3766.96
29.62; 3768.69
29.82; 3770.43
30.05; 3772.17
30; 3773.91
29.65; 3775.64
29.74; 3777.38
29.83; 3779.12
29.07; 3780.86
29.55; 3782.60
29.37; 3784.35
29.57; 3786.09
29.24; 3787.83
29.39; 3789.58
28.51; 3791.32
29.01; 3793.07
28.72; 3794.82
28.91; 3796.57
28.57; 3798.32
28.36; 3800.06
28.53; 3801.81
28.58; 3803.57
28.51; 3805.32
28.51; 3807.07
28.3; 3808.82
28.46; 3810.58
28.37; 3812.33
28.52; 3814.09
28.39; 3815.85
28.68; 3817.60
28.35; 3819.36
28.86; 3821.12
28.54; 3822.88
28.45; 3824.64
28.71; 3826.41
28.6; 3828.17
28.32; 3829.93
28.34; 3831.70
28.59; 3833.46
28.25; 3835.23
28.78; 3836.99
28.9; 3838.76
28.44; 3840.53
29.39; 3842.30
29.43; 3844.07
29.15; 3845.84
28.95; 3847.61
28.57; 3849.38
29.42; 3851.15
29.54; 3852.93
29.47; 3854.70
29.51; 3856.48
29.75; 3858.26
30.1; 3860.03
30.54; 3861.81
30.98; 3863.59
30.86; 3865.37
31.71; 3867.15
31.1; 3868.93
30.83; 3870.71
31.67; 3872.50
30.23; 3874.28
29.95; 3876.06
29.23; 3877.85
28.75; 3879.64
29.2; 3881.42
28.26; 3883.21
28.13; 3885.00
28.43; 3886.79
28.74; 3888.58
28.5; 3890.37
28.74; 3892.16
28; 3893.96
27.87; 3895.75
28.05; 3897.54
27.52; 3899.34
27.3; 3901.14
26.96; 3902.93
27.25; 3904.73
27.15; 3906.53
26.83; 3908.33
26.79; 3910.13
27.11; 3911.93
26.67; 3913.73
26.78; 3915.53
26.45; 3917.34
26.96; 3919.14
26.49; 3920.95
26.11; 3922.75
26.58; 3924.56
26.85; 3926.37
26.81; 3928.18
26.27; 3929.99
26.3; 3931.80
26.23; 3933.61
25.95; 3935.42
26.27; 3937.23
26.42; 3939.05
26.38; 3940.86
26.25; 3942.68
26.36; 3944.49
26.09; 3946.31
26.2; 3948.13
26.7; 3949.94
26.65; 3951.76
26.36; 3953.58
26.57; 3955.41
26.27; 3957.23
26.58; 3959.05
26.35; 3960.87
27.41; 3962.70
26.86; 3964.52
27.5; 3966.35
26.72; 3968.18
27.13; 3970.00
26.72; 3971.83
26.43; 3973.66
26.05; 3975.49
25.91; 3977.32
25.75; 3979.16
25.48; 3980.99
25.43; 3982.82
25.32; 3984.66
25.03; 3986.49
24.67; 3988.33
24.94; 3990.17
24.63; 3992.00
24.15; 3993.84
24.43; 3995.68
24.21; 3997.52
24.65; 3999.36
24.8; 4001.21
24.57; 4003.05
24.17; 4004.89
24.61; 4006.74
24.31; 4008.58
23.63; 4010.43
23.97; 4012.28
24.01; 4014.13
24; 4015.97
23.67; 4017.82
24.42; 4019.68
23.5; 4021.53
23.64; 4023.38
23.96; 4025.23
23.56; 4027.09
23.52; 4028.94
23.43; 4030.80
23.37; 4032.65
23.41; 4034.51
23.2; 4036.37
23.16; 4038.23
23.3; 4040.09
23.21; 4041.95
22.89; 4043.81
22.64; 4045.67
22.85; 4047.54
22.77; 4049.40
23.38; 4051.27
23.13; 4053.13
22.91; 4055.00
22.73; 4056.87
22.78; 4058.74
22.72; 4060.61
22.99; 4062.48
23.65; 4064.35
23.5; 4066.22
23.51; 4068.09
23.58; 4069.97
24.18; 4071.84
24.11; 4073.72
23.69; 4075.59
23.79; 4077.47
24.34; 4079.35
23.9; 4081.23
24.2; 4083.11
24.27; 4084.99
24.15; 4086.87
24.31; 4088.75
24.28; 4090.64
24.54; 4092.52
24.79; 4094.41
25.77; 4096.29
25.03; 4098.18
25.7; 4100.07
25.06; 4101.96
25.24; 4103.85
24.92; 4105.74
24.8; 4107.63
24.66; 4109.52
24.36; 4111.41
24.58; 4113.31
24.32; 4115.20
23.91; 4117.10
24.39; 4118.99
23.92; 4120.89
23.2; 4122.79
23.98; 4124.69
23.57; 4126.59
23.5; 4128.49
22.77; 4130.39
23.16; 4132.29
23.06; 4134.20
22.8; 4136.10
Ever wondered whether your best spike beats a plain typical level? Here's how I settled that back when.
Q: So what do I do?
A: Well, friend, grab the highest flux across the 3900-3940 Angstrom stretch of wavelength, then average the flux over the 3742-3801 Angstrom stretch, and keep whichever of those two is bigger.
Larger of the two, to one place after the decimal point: 29.9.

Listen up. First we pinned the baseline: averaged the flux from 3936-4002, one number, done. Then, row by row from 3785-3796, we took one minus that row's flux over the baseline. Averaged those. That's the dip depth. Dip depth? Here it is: -0.121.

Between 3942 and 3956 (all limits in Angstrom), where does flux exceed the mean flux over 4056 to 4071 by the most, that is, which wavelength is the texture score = 3949.94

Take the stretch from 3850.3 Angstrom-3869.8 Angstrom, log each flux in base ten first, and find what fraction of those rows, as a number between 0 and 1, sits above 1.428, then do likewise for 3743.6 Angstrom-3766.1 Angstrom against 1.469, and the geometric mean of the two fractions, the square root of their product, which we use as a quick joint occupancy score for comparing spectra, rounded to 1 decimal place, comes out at 1.0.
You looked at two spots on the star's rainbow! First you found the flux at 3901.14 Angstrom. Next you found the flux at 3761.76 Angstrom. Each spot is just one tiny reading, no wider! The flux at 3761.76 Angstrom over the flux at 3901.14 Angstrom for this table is 1.15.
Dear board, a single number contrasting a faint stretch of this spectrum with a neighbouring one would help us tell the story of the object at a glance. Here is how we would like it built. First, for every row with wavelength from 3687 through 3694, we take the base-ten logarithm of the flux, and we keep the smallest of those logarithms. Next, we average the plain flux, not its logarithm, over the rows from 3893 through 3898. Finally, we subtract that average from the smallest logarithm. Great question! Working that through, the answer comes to -26.5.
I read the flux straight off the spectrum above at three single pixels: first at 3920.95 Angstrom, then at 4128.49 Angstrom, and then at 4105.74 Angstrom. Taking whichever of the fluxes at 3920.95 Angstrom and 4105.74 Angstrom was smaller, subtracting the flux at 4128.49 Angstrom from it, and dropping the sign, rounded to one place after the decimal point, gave 1.4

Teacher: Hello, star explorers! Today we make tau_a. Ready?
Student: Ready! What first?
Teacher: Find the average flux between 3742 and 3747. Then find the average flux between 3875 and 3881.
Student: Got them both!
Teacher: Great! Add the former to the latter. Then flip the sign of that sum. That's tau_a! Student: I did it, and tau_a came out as -60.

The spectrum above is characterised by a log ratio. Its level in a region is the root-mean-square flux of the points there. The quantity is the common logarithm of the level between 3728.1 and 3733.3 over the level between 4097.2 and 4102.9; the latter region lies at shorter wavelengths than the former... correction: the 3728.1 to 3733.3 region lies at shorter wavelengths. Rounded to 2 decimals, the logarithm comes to 0.12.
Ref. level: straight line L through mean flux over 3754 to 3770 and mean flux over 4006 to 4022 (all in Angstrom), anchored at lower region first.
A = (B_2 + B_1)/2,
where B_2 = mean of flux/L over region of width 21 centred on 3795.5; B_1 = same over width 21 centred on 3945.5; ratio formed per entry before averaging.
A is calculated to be 0.997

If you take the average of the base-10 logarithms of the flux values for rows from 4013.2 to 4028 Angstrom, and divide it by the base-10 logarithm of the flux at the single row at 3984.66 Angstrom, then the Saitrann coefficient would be 0.981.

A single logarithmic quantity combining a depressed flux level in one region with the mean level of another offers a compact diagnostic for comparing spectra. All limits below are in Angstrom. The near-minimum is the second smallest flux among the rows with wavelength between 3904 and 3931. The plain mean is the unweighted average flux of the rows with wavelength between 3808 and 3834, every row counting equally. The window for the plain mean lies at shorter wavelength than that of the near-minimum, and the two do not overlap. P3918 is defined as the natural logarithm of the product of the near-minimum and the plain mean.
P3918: 6.62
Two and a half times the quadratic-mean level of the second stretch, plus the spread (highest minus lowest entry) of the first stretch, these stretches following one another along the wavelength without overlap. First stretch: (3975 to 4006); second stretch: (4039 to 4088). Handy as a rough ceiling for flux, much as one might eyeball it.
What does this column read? 60.5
